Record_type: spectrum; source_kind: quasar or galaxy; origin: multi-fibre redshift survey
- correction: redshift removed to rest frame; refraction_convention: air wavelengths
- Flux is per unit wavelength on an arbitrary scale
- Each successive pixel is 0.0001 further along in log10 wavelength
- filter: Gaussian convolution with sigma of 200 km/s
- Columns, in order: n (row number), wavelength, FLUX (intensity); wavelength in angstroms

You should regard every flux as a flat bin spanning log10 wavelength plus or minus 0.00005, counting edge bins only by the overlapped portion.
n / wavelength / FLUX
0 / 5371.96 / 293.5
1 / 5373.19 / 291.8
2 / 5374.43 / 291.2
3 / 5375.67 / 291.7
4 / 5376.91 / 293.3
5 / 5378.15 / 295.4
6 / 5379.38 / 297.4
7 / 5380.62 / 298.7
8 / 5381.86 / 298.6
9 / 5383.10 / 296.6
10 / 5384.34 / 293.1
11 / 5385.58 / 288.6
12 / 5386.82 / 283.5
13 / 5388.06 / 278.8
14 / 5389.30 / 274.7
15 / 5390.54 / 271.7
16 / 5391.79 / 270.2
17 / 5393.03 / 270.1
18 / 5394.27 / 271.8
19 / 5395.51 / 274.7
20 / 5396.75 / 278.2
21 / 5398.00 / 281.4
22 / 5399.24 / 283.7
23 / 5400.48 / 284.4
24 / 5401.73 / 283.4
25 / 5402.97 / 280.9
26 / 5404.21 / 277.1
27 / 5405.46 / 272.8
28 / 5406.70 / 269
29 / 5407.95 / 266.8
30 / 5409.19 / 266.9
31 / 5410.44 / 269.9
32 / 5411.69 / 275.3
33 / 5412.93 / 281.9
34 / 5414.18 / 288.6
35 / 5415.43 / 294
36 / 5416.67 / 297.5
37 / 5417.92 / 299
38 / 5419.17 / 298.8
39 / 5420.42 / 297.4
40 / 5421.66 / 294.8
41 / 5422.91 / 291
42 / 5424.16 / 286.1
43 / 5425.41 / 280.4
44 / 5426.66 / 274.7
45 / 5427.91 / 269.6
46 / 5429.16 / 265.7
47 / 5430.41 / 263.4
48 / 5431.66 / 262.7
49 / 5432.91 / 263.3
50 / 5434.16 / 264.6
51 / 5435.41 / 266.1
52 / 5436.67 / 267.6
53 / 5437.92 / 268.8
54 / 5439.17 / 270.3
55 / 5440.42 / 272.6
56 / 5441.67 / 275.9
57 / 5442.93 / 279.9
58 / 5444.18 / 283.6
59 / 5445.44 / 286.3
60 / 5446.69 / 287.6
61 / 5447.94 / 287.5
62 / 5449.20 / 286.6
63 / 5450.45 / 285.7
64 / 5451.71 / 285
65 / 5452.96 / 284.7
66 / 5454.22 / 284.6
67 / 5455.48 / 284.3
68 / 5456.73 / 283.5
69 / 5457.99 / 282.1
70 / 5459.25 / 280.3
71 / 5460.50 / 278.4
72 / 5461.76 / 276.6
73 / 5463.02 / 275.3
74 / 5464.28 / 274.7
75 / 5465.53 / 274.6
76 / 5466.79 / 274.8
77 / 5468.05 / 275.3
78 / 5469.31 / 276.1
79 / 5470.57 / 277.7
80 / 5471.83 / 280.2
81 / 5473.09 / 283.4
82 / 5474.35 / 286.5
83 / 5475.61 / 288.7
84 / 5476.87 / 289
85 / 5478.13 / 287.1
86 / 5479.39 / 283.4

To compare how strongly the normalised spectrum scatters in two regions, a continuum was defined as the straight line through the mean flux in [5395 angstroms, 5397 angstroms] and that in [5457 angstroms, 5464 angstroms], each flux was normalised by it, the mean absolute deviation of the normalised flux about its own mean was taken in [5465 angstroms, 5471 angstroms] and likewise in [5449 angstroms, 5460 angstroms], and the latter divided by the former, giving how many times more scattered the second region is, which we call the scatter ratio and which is 1.6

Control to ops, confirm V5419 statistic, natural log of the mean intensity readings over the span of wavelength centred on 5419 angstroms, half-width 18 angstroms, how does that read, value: 5.63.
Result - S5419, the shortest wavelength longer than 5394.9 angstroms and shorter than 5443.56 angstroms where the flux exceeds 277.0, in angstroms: 5396.75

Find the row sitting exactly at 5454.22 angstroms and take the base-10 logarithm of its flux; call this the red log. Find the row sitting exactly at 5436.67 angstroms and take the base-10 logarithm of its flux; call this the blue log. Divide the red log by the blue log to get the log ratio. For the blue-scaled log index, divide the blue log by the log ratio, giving 2.40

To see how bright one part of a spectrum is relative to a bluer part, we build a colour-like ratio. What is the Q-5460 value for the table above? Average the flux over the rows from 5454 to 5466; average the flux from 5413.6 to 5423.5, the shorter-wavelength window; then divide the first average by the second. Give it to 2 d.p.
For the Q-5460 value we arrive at 0.95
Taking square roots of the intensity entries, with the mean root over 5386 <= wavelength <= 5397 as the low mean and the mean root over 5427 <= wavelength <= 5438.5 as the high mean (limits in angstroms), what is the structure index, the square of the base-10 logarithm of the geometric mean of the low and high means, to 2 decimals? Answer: 1.48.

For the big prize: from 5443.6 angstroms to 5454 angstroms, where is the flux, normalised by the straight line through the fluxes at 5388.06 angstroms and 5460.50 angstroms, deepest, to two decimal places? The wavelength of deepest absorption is 5444.18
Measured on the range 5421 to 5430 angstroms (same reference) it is 5429.16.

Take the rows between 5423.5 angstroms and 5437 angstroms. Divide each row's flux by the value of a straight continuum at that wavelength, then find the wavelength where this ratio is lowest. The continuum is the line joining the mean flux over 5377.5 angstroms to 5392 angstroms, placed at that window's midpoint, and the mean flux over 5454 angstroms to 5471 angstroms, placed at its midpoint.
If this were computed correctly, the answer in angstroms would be 5431.66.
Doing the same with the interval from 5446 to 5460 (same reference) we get 5459.25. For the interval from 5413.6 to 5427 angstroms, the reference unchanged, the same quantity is 5426.66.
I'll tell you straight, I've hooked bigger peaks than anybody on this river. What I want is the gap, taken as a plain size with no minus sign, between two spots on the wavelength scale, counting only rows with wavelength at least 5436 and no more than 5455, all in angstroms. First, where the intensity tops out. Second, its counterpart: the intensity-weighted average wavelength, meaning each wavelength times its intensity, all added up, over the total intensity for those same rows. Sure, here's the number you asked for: 1.1 angstroms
